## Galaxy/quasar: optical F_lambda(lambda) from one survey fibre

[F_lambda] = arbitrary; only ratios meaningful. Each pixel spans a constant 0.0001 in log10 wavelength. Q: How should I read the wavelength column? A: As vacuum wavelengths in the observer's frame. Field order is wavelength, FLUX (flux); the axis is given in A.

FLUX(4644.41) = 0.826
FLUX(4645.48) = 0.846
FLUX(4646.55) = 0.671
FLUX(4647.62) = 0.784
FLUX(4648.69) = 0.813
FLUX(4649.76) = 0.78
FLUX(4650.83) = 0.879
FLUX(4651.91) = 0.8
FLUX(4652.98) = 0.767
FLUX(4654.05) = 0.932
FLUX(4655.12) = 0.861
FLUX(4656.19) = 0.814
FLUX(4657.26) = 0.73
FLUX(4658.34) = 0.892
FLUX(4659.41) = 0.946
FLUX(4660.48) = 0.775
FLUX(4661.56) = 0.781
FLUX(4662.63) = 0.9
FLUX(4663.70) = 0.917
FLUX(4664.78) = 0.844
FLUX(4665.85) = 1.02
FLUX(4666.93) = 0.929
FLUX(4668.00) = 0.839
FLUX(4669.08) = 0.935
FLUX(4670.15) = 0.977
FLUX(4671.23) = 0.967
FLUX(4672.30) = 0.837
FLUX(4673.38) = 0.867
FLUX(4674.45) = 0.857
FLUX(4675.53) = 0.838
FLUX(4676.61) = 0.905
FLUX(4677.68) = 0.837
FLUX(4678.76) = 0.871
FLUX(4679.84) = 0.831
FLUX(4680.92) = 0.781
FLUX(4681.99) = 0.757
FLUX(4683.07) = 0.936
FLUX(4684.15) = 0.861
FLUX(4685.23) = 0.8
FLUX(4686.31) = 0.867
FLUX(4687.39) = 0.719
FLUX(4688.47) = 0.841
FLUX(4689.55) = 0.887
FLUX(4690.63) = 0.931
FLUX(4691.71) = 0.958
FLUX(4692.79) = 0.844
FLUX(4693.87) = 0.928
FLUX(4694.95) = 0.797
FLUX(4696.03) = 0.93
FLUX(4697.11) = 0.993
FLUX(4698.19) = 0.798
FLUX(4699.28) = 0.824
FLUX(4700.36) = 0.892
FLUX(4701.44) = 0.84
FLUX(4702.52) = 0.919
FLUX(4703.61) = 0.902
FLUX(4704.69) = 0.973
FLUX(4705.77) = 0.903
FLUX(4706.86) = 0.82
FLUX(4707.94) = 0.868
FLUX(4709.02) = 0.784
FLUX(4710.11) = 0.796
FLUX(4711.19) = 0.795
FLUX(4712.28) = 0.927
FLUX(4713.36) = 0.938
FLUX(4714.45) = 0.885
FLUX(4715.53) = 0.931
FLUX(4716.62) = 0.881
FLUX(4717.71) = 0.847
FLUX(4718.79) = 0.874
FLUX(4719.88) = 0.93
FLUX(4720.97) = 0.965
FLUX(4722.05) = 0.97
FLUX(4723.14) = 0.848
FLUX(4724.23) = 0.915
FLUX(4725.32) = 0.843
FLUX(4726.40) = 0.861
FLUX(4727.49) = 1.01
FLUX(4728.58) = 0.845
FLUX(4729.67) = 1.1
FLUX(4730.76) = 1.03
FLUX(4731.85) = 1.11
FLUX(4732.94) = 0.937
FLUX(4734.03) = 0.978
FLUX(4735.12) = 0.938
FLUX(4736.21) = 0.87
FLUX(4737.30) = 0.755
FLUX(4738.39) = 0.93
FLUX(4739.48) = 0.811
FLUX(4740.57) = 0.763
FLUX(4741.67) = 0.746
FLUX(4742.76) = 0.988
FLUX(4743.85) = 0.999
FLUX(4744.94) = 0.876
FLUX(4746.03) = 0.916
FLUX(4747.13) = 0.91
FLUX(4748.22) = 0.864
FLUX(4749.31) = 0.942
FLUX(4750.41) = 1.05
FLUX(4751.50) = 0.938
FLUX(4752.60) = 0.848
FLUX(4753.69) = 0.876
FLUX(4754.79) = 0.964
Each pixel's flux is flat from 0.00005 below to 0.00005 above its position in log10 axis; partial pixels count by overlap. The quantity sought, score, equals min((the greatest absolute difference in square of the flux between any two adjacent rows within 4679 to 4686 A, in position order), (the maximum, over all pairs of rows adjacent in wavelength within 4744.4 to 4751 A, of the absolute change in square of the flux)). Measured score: 0.22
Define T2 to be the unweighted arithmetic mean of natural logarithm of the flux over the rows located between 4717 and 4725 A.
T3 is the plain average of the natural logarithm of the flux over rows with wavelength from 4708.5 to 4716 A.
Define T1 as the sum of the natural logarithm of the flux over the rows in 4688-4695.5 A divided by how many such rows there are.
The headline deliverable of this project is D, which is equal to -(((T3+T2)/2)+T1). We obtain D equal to 0.25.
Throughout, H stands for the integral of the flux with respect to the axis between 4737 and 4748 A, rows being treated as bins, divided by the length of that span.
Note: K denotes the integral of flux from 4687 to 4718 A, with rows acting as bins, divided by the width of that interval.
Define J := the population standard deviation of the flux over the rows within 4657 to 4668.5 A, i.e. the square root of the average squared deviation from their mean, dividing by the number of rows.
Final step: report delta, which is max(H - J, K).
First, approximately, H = 0.87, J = 0.082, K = 0.875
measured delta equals 0.875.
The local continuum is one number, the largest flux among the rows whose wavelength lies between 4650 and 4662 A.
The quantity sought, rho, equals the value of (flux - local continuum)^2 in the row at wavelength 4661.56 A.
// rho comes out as 0.0272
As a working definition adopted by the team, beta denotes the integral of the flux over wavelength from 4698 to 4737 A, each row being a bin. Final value 35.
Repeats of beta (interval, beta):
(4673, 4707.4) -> 30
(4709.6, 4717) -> 7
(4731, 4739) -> 7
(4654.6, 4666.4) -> 10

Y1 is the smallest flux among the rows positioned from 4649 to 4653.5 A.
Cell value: 0.767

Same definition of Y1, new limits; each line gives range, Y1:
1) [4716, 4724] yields 0.847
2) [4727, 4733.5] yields 0.845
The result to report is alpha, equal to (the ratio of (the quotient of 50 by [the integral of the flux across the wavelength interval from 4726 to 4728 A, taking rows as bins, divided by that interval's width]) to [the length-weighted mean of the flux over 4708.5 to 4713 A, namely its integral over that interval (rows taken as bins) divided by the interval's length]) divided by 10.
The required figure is 6.42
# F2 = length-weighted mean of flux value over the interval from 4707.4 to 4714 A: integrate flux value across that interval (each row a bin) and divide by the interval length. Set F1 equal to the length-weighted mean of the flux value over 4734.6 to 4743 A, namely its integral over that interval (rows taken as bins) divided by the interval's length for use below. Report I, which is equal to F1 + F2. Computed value 1.70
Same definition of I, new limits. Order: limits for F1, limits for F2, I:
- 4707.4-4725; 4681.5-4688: 1.71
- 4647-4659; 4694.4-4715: 1.70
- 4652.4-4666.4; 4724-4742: 1.77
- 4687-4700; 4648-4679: 1.74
